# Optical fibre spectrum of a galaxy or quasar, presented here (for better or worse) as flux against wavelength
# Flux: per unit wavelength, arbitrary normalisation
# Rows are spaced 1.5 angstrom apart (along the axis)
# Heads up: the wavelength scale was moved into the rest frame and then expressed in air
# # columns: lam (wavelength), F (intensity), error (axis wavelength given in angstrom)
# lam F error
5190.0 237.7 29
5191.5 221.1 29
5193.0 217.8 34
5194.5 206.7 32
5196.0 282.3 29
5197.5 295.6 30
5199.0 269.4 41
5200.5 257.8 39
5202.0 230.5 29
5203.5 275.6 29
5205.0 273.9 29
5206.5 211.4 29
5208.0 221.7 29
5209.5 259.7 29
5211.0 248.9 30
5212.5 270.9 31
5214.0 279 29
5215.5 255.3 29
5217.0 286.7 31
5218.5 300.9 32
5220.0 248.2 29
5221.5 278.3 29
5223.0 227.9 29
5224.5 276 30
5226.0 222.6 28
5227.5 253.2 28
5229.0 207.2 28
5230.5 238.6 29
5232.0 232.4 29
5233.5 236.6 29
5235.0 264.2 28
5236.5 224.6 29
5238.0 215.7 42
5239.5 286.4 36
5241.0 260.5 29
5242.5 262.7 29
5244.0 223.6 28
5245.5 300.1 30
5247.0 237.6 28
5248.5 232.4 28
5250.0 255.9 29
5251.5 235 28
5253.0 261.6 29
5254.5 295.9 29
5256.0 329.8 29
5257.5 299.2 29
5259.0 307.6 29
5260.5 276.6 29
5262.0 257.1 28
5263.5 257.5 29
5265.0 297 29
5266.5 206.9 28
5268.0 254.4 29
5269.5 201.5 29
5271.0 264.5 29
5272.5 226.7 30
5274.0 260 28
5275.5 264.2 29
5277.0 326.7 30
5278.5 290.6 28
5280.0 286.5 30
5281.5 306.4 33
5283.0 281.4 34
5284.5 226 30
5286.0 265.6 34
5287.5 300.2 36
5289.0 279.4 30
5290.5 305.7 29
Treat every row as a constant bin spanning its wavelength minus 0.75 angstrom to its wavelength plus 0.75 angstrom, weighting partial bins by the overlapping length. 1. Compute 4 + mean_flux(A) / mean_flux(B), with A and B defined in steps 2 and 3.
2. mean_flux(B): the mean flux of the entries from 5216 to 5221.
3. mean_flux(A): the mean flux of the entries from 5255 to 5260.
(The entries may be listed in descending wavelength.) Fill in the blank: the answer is 5.12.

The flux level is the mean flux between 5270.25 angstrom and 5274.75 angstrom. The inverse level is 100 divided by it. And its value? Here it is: 0.399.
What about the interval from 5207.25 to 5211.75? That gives 0.411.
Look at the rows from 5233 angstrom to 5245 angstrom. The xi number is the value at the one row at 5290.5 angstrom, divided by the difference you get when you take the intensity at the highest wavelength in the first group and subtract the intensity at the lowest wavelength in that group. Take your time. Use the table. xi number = -24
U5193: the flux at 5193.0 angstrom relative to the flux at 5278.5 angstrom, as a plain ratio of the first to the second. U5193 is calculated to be 0.75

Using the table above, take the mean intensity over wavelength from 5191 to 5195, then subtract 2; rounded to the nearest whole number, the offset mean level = 213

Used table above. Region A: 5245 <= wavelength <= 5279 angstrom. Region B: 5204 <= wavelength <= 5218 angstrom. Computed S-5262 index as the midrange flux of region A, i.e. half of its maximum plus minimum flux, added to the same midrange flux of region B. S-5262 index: 515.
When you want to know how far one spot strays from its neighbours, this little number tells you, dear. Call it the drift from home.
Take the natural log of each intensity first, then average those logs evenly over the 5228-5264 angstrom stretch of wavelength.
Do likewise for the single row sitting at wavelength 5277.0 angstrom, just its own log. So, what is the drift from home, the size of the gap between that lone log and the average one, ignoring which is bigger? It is 0.24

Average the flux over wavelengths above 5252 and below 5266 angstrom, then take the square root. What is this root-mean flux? 16.9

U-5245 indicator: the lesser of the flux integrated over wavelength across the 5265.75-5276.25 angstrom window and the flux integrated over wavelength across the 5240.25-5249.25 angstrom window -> 2275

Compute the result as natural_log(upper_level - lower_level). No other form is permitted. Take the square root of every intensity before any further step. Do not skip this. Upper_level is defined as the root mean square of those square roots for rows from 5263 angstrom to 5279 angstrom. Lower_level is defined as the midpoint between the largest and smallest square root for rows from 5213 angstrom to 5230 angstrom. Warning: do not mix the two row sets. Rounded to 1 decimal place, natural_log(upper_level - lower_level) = -1.5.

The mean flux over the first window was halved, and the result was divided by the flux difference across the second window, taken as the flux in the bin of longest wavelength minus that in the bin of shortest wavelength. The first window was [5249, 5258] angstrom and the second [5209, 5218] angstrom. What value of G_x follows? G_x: 5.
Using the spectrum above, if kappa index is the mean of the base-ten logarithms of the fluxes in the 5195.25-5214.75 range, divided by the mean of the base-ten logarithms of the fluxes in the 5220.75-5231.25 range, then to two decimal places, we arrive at 1.01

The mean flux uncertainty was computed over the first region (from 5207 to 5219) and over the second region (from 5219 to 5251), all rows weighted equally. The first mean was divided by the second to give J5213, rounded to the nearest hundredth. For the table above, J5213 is 1.01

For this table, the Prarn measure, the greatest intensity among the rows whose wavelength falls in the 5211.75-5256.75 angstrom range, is 329.8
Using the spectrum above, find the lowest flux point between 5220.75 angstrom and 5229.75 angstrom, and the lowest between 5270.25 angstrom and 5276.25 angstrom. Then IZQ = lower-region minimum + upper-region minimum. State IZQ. 434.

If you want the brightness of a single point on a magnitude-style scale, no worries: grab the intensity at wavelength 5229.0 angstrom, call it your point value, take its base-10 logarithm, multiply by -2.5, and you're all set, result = -5.8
